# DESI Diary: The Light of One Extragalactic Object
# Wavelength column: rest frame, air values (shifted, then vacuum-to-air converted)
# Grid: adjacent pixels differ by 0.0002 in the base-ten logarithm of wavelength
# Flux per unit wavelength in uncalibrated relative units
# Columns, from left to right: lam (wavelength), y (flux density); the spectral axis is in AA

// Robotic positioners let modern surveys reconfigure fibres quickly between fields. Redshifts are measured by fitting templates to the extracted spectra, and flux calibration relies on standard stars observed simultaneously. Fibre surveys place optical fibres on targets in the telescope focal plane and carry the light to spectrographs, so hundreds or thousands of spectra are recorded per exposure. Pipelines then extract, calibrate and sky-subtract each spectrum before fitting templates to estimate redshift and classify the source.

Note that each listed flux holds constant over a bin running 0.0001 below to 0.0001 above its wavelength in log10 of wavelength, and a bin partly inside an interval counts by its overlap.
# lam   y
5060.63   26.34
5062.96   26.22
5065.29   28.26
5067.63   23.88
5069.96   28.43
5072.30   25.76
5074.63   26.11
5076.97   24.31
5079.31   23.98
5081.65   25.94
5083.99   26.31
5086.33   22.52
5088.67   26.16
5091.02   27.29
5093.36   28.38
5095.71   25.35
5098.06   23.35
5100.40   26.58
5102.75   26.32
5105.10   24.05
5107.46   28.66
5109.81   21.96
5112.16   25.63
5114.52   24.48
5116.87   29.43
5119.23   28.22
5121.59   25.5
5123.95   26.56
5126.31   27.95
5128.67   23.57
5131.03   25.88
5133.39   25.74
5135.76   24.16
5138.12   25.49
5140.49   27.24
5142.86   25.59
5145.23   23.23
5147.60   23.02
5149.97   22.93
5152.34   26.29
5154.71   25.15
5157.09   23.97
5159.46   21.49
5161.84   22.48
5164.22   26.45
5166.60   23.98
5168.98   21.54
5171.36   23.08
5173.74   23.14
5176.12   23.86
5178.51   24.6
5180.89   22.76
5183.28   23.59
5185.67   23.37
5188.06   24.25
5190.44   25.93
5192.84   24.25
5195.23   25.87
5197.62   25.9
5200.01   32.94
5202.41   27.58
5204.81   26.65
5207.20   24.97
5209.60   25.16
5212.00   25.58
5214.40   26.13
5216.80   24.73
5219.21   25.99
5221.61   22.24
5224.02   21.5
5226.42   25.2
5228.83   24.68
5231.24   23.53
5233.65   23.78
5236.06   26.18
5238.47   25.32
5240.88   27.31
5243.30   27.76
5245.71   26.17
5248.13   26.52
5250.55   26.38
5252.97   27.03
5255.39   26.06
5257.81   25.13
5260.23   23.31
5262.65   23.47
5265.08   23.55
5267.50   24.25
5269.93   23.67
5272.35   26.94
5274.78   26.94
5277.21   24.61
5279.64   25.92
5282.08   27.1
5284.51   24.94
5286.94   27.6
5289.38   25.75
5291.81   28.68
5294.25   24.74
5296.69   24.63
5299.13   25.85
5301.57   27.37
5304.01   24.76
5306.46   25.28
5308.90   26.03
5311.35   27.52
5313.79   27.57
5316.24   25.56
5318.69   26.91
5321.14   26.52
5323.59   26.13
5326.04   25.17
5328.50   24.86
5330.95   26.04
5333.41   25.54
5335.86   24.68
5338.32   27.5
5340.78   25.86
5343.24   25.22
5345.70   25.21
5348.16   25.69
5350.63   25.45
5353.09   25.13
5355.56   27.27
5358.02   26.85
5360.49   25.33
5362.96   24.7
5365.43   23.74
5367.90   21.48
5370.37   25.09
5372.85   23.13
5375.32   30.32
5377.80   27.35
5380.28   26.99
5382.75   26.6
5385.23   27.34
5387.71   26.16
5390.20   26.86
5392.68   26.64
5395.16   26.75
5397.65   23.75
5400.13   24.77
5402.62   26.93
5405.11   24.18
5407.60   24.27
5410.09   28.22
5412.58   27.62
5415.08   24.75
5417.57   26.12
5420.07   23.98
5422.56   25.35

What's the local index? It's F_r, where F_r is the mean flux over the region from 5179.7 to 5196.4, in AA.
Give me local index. 24.3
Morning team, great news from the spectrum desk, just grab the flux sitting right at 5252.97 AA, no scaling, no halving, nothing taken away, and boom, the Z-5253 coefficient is 27.03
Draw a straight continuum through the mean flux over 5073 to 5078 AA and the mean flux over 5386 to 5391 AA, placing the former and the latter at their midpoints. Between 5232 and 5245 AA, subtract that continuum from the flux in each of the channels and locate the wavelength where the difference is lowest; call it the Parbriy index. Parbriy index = 5233.65 AA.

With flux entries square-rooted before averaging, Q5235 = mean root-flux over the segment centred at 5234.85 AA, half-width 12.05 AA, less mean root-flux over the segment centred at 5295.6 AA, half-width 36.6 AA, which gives -0.059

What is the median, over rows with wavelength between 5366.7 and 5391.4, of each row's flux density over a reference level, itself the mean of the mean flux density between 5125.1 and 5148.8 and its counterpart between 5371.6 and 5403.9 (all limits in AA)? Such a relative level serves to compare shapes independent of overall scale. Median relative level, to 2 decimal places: 1.04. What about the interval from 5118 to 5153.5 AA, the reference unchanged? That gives 0.99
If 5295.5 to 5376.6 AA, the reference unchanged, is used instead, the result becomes 0.99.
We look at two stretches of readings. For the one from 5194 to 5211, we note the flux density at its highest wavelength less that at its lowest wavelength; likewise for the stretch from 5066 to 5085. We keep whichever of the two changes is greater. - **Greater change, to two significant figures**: 2.4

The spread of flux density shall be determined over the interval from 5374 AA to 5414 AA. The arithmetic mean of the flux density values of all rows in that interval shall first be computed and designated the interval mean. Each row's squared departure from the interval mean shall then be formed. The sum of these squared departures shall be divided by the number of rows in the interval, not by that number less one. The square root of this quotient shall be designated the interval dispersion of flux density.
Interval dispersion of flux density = 1.62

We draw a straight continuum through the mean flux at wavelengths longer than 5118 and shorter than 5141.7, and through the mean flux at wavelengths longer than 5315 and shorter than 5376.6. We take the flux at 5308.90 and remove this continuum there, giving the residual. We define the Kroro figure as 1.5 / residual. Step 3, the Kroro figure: 4.0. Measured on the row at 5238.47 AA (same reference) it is -3.1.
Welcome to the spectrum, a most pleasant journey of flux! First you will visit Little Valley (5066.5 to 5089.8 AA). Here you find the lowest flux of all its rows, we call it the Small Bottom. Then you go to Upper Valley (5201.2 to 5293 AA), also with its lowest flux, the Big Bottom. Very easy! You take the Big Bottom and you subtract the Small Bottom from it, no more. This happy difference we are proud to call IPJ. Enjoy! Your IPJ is -1.0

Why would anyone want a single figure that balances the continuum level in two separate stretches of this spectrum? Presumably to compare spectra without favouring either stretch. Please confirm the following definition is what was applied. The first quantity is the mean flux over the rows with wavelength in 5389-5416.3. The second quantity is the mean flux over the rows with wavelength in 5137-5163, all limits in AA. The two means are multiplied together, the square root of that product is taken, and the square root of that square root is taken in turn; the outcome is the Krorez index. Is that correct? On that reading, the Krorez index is 5.006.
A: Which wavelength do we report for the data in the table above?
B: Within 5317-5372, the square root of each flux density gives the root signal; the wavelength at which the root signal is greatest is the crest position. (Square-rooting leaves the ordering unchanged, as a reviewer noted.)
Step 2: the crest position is 5338.32 AA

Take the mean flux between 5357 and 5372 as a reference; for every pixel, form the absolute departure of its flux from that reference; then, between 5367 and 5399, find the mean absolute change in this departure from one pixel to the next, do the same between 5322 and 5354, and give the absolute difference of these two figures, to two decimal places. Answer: 0.49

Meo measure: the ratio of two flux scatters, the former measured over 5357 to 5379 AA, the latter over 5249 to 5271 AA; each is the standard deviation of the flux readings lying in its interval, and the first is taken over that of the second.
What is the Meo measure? 1.8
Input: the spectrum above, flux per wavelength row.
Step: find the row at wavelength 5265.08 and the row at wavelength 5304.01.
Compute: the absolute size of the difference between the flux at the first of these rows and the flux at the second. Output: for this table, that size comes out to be 1.21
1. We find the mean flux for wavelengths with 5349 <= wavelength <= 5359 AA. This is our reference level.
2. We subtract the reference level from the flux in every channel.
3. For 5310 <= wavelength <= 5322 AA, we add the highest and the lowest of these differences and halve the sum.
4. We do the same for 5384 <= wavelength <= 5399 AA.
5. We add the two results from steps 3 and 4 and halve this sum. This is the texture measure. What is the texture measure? -0.1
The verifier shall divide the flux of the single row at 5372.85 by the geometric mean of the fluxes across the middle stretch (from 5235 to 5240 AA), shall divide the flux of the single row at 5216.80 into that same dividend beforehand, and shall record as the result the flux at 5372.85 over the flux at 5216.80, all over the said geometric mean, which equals 0.0363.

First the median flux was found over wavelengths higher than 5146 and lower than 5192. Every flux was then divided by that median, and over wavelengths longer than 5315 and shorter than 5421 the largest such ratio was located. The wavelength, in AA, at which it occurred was 5375.32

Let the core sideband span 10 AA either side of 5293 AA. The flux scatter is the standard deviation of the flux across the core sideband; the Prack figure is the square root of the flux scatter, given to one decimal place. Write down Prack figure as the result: 1.2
